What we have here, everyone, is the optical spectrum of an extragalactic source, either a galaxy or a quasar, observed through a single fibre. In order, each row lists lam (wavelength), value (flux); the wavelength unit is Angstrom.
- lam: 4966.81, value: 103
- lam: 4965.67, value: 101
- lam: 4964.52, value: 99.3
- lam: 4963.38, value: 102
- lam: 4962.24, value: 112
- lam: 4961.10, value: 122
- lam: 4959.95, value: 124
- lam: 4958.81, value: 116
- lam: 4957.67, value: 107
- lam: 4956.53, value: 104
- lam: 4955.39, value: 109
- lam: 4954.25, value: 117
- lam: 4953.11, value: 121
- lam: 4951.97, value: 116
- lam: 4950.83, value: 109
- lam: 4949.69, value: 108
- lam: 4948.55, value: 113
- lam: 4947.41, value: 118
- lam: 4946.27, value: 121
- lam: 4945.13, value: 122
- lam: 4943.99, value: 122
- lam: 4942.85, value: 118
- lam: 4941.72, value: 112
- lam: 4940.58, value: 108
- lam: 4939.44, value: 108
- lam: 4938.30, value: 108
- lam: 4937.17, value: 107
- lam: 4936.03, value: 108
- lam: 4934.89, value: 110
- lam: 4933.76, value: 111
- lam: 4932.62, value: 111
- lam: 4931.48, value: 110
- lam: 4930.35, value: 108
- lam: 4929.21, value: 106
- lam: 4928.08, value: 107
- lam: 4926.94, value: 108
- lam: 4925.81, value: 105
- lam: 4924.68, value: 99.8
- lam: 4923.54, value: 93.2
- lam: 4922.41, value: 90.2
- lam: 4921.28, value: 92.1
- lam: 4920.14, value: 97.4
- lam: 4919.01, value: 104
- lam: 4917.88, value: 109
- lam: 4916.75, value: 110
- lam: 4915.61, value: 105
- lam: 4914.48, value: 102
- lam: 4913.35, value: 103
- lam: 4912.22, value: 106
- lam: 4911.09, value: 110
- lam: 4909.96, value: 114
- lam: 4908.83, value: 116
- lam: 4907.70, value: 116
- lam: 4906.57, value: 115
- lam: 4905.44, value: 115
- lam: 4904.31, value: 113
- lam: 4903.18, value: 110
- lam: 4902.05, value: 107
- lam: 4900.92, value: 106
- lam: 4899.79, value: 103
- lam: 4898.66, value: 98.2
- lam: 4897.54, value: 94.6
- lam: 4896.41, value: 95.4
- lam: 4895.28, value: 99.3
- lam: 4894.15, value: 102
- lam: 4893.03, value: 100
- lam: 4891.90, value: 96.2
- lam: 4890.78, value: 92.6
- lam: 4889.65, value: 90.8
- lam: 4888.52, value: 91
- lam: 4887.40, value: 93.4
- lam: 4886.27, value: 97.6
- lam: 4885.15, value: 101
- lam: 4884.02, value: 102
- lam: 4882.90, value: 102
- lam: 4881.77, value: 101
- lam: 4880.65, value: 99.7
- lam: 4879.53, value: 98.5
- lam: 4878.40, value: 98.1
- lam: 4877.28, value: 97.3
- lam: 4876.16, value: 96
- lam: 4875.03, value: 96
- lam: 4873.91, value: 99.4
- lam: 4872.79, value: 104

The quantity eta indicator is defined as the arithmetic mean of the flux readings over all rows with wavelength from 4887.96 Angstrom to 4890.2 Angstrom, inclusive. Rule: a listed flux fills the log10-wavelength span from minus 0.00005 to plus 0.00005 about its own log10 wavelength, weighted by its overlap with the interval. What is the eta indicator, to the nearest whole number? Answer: 91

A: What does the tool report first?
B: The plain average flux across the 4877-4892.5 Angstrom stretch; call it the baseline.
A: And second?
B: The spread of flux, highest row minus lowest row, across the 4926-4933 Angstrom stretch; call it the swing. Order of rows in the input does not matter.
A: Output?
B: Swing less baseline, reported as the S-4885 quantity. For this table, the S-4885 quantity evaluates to -92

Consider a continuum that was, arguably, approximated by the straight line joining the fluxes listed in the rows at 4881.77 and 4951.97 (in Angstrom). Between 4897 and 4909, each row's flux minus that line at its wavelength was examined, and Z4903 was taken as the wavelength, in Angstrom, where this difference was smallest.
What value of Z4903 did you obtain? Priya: 4897.54 Angstrom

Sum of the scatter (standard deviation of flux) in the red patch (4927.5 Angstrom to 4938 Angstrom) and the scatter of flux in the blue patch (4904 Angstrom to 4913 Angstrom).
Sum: 5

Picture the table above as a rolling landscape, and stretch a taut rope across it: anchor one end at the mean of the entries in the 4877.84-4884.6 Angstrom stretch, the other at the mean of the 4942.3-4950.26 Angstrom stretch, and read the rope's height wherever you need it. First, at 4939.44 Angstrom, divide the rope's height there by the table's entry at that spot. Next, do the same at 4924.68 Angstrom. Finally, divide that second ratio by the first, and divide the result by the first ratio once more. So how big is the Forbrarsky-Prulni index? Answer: 0.98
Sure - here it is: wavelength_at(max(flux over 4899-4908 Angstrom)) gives 4907.70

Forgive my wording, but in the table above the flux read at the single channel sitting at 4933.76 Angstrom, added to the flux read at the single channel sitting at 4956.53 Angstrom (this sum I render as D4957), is 215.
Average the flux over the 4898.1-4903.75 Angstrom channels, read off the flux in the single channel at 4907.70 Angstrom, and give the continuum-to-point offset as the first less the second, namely -11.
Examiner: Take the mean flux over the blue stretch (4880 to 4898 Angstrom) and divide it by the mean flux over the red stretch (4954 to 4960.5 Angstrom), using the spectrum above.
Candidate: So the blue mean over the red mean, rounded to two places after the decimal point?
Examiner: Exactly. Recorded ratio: 0.86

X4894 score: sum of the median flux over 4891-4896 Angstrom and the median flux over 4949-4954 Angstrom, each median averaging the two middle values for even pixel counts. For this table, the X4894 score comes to 212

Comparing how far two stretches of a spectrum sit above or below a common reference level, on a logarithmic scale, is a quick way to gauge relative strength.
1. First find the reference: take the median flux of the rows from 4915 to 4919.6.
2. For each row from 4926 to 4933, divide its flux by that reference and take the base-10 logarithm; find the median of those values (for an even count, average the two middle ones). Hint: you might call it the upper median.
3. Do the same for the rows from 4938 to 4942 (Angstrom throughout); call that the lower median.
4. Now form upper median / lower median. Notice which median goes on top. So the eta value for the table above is 1.0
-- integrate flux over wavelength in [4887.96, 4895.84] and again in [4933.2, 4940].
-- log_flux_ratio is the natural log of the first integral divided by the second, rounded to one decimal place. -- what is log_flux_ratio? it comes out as 0.0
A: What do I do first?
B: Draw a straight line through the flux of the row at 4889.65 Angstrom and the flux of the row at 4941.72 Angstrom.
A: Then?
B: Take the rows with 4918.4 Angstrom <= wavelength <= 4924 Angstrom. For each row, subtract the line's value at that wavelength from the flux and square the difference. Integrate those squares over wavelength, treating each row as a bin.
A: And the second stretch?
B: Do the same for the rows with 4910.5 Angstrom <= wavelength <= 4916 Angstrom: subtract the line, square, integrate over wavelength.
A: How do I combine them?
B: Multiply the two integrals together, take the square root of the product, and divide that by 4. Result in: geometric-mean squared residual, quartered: 81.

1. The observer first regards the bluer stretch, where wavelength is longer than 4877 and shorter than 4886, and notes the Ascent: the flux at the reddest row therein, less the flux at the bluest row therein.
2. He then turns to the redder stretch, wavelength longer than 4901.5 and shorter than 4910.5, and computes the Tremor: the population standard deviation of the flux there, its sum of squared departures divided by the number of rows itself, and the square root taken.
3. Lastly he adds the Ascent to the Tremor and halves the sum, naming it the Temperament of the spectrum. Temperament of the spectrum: 3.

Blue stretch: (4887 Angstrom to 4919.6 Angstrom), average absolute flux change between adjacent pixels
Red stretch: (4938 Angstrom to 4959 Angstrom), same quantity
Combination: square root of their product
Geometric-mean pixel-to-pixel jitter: 3.1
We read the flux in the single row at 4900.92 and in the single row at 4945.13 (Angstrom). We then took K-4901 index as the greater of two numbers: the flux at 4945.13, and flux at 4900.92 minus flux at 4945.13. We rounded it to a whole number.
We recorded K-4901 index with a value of 122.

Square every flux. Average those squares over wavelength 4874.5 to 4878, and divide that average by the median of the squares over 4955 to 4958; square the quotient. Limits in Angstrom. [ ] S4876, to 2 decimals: 0.66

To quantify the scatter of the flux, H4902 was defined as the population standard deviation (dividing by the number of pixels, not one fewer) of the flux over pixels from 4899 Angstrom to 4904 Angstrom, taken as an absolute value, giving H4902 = 2.5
